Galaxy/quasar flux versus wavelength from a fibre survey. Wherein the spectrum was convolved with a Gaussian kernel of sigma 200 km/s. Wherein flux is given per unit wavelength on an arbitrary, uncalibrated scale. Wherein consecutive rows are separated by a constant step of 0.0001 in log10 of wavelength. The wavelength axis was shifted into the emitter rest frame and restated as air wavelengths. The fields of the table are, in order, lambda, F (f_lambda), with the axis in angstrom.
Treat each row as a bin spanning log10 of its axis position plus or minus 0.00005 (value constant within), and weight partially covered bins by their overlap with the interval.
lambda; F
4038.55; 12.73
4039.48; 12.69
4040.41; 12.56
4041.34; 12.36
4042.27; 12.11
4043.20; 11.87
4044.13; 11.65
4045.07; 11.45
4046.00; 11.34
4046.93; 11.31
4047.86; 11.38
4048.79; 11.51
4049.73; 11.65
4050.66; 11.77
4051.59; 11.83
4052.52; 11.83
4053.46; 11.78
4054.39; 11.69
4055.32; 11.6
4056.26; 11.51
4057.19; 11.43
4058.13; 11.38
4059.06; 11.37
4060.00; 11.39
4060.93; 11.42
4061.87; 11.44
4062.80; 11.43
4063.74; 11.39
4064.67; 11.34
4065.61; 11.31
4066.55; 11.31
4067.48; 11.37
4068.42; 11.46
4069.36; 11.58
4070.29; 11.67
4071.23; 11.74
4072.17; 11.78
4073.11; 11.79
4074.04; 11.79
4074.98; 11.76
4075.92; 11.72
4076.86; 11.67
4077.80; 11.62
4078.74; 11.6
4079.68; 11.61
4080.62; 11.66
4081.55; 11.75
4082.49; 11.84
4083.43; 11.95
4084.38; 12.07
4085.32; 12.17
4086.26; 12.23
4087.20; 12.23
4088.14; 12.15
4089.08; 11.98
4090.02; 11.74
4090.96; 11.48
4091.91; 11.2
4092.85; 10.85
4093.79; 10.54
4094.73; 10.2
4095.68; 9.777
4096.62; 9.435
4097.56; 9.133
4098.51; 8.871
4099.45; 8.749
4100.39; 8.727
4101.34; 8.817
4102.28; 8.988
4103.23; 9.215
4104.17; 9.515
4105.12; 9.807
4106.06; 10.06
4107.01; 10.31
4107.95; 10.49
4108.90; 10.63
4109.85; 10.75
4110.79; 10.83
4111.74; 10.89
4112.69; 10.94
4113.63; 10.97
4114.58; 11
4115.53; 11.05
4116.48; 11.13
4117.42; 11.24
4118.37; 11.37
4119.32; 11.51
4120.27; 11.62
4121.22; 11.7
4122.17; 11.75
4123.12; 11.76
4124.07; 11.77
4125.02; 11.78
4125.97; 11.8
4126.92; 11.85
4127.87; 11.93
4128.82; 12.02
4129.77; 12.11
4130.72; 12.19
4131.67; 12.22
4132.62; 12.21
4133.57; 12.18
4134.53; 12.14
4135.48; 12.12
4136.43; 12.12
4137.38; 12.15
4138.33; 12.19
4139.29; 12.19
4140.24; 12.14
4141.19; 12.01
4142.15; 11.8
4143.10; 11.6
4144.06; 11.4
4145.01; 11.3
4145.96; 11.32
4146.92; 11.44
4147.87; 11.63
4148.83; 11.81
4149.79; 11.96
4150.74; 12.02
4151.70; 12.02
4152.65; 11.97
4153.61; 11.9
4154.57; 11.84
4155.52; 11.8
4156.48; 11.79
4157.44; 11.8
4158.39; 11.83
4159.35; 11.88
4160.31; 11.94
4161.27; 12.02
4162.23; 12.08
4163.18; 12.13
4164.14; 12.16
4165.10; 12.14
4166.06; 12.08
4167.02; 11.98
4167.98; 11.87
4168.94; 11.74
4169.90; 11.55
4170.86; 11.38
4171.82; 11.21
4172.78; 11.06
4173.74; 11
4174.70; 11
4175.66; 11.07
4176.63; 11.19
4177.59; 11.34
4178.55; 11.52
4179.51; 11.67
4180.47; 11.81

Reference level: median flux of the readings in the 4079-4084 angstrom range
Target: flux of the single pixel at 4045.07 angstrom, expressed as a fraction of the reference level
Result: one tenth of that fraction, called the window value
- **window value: 0.097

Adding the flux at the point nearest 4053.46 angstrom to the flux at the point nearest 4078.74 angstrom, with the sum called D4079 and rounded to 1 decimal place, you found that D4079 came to 23.4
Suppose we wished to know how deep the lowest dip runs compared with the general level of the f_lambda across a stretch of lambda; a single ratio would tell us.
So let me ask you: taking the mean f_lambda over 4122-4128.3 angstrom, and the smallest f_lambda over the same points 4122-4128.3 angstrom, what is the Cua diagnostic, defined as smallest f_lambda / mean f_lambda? 0.995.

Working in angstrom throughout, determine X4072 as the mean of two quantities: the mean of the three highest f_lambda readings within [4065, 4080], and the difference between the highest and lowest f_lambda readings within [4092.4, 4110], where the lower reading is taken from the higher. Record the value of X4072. 6.95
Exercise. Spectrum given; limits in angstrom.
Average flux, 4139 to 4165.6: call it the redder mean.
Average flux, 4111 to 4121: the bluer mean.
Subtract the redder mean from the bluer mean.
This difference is -0.68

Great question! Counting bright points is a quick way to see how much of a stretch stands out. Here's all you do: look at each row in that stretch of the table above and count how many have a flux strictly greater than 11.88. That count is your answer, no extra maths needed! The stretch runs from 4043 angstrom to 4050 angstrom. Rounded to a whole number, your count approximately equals 0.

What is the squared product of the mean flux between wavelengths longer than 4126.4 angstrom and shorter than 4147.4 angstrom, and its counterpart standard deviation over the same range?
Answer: 14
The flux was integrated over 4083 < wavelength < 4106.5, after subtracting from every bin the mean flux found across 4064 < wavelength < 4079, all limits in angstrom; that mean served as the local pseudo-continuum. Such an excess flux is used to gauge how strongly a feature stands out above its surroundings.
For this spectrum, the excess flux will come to -26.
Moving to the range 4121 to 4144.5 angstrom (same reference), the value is 9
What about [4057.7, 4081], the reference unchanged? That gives -1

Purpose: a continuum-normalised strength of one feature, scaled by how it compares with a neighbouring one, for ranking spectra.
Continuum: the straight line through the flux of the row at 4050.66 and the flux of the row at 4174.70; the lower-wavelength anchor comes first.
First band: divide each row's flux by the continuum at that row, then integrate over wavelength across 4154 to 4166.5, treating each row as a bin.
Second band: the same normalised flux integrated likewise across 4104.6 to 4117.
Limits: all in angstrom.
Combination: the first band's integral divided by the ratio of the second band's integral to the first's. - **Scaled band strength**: 15.6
